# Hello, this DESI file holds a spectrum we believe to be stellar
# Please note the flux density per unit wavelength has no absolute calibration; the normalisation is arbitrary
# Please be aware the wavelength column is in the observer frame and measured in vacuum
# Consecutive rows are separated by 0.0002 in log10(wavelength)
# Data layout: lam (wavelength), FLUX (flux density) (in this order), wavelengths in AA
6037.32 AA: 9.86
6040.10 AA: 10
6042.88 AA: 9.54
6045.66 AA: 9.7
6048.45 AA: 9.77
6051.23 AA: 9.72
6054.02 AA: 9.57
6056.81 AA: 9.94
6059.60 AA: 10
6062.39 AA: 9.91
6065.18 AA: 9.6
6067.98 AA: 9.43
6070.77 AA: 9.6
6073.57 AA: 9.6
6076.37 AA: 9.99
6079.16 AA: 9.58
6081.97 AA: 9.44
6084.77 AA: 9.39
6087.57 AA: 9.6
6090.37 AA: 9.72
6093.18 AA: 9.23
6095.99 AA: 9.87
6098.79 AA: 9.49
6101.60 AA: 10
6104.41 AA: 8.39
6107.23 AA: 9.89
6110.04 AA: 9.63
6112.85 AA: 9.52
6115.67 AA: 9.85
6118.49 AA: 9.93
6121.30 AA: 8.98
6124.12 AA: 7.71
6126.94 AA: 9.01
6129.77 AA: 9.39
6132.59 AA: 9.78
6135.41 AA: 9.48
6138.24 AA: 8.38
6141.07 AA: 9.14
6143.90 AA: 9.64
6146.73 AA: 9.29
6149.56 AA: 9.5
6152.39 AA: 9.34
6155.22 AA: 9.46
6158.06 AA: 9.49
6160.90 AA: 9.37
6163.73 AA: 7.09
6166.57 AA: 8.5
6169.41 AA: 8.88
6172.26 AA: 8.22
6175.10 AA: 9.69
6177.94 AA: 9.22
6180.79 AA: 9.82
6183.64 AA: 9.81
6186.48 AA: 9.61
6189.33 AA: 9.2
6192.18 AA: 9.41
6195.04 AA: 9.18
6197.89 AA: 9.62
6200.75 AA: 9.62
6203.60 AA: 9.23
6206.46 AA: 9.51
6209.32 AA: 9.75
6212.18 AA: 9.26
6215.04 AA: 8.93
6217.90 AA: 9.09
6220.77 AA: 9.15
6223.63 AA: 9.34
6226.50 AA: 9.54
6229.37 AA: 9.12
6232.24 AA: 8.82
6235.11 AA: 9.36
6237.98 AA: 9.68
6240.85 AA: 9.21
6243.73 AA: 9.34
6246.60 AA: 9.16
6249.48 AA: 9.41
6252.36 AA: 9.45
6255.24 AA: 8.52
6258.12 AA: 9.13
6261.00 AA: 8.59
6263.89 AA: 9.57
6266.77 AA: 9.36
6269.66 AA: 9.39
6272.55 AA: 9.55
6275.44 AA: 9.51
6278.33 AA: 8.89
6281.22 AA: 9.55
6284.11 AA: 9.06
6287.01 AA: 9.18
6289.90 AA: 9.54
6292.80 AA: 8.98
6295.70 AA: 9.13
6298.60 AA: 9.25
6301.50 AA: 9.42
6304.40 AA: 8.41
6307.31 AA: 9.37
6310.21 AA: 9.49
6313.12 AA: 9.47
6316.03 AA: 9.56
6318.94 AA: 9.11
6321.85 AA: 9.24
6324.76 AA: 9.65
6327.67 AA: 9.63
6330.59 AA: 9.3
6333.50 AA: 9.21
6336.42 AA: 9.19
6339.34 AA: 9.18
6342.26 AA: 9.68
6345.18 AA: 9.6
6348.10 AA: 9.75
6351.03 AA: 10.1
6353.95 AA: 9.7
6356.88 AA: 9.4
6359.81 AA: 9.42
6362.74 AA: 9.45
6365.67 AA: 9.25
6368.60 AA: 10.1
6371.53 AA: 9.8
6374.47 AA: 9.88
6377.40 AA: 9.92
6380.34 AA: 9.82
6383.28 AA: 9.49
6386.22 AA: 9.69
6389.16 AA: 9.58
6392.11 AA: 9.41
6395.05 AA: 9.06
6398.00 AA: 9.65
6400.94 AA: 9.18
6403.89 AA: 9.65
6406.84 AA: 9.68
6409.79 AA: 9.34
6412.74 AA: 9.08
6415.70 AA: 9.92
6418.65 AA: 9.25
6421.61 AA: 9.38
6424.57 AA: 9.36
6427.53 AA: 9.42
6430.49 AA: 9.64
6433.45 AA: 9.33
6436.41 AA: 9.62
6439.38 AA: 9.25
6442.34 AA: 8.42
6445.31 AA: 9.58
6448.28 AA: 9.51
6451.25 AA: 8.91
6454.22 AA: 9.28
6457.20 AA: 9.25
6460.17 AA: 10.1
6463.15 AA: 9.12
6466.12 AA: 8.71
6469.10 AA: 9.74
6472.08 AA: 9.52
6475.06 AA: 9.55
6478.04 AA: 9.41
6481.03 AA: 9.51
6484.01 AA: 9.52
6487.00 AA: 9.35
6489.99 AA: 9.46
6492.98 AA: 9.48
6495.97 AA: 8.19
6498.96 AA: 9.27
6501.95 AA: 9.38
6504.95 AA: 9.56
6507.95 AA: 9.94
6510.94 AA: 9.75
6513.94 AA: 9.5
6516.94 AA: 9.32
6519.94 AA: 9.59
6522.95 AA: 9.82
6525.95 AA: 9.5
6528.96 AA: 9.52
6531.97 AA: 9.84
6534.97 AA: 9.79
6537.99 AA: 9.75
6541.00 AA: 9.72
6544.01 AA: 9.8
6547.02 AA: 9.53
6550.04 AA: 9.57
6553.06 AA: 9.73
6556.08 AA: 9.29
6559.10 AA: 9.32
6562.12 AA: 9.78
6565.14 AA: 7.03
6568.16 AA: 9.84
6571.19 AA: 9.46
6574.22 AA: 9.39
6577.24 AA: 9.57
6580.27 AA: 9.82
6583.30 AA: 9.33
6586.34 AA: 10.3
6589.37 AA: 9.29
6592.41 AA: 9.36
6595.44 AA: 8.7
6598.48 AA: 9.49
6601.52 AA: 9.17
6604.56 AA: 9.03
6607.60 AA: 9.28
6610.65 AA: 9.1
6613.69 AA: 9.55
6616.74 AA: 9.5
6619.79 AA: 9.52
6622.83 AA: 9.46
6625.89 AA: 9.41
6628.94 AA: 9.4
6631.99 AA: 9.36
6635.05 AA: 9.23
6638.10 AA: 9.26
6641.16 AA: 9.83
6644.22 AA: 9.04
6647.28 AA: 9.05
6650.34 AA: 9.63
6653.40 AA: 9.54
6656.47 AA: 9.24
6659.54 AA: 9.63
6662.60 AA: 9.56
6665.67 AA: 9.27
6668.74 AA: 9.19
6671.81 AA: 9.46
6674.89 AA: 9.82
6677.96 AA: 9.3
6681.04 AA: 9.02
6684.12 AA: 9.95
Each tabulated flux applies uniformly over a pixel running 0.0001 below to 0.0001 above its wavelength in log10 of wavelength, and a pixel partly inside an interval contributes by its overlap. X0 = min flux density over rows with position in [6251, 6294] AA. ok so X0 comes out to 8.52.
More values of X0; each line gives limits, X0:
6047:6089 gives 9.39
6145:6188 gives 7.09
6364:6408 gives 9.06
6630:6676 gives 9.04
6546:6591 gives 7.03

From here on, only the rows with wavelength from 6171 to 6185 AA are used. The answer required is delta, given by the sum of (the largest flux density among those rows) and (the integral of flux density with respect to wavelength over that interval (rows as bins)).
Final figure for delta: 141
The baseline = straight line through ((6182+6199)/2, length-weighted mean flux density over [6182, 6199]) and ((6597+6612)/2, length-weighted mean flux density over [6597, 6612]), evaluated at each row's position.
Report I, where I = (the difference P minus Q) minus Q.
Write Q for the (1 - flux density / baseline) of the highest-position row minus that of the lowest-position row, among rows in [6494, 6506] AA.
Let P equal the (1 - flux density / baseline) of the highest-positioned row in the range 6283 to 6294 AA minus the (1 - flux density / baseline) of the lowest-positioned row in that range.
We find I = 0.30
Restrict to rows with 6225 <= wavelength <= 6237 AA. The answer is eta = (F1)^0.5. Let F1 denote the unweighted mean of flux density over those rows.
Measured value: 3.03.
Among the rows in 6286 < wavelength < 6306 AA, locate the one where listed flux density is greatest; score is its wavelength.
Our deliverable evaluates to 6289.90 AA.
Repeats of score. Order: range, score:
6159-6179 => 6175.10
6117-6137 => 6118.49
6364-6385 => 6368.60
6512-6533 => 6531.97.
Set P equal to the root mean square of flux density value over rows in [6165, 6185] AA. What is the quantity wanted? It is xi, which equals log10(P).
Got 0.963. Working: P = 9.18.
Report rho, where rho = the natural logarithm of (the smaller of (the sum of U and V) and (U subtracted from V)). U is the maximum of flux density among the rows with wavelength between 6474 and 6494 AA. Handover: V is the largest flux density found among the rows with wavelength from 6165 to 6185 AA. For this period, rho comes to -1.31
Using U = 9.55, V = 9.82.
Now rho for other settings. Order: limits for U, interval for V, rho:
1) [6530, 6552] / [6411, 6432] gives -2.53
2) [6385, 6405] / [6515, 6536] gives -1.90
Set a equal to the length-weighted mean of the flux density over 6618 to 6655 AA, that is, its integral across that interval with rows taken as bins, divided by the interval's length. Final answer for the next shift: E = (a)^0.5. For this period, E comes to 3.065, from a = 9.39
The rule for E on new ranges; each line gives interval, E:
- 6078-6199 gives 3.049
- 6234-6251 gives 3.060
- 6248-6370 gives 3.058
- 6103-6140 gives 3.037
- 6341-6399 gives 3.104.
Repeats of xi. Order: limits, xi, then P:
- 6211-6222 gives 0.959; 9.11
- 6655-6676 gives 0.976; 9.46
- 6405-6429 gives 0.975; 9.43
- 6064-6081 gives 0.984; 9.63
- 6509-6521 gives 0.980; 9.54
